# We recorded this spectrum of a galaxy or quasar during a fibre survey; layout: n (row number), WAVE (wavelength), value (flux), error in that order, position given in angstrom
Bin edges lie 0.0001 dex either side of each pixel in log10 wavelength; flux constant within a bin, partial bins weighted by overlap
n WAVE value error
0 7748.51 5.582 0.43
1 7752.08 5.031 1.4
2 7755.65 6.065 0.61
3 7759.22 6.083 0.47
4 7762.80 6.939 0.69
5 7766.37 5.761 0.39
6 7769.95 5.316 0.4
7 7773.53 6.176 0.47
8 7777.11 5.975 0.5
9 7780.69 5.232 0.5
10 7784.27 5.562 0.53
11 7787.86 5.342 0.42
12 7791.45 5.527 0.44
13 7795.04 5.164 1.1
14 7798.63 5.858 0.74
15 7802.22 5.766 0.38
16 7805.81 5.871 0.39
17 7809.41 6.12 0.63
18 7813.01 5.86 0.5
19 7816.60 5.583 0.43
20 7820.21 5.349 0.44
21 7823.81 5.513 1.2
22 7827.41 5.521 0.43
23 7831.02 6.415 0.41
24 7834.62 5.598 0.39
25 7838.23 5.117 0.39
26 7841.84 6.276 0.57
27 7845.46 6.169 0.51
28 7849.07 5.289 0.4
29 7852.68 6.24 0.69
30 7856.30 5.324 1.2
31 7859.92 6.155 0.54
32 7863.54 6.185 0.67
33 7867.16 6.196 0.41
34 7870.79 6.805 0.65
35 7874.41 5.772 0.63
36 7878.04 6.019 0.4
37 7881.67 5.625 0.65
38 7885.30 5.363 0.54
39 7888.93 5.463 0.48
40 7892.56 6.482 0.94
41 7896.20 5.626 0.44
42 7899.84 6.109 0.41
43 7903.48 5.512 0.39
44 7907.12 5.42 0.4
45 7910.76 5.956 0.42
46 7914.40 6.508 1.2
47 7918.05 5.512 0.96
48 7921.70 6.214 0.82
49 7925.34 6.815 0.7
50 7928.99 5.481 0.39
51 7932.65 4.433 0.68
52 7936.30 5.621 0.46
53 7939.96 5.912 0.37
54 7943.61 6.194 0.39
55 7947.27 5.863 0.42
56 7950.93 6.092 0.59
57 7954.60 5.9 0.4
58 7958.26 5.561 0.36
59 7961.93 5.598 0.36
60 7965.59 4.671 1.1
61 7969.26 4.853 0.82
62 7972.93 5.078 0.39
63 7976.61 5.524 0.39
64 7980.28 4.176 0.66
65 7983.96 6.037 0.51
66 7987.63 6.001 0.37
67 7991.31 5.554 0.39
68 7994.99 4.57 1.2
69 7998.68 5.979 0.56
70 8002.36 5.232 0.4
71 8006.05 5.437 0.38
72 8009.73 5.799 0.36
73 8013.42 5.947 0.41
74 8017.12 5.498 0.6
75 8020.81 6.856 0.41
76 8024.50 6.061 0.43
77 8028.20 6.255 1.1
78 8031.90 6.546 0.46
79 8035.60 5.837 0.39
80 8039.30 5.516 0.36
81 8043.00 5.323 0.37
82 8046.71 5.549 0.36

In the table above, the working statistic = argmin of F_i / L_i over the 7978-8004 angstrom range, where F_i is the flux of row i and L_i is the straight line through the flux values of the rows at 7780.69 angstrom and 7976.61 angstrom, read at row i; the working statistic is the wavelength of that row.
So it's 7980.28 angstrom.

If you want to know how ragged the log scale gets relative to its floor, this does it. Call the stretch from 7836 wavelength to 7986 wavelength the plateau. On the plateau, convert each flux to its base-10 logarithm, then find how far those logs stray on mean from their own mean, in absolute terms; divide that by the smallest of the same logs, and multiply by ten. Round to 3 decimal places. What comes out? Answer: 0.573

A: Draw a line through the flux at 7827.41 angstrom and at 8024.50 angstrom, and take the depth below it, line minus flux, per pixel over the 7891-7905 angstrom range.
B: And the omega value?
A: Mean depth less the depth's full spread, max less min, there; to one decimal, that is -1.2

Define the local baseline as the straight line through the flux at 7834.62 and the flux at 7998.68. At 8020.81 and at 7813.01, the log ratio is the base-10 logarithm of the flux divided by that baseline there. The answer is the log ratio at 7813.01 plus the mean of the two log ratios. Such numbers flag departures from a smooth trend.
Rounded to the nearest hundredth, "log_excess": 0.06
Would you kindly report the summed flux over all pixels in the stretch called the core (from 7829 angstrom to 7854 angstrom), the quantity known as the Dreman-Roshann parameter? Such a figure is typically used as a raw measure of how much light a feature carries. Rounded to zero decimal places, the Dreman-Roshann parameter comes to 41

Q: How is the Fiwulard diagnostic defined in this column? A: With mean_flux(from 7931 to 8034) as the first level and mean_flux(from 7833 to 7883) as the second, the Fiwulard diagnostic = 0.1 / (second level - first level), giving 0.34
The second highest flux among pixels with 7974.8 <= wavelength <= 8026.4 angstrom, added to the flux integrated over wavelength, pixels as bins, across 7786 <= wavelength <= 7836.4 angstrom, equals 292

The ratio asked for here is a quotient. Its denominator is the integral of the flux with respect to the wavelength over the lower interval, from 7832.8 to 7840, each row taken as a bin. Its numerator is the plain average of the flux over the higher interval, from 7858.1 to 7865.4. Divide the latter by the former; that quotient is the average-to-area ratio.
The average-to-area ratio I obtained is 0.160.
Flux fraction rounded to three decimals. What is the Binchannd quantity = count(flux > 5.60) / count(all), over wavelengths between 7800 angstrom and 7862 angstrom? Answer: 0.529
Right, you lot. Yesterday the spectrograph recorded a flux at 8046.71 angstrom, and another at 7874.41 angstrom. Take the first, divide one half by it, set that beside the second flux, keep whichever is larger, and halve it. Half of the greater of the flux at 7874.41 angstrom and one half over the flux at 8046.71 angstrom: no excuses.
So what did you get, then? 2.89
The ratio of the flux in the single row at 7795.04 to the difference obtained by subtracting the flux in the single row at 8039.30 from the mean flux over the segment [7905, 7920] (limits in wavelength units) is 16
